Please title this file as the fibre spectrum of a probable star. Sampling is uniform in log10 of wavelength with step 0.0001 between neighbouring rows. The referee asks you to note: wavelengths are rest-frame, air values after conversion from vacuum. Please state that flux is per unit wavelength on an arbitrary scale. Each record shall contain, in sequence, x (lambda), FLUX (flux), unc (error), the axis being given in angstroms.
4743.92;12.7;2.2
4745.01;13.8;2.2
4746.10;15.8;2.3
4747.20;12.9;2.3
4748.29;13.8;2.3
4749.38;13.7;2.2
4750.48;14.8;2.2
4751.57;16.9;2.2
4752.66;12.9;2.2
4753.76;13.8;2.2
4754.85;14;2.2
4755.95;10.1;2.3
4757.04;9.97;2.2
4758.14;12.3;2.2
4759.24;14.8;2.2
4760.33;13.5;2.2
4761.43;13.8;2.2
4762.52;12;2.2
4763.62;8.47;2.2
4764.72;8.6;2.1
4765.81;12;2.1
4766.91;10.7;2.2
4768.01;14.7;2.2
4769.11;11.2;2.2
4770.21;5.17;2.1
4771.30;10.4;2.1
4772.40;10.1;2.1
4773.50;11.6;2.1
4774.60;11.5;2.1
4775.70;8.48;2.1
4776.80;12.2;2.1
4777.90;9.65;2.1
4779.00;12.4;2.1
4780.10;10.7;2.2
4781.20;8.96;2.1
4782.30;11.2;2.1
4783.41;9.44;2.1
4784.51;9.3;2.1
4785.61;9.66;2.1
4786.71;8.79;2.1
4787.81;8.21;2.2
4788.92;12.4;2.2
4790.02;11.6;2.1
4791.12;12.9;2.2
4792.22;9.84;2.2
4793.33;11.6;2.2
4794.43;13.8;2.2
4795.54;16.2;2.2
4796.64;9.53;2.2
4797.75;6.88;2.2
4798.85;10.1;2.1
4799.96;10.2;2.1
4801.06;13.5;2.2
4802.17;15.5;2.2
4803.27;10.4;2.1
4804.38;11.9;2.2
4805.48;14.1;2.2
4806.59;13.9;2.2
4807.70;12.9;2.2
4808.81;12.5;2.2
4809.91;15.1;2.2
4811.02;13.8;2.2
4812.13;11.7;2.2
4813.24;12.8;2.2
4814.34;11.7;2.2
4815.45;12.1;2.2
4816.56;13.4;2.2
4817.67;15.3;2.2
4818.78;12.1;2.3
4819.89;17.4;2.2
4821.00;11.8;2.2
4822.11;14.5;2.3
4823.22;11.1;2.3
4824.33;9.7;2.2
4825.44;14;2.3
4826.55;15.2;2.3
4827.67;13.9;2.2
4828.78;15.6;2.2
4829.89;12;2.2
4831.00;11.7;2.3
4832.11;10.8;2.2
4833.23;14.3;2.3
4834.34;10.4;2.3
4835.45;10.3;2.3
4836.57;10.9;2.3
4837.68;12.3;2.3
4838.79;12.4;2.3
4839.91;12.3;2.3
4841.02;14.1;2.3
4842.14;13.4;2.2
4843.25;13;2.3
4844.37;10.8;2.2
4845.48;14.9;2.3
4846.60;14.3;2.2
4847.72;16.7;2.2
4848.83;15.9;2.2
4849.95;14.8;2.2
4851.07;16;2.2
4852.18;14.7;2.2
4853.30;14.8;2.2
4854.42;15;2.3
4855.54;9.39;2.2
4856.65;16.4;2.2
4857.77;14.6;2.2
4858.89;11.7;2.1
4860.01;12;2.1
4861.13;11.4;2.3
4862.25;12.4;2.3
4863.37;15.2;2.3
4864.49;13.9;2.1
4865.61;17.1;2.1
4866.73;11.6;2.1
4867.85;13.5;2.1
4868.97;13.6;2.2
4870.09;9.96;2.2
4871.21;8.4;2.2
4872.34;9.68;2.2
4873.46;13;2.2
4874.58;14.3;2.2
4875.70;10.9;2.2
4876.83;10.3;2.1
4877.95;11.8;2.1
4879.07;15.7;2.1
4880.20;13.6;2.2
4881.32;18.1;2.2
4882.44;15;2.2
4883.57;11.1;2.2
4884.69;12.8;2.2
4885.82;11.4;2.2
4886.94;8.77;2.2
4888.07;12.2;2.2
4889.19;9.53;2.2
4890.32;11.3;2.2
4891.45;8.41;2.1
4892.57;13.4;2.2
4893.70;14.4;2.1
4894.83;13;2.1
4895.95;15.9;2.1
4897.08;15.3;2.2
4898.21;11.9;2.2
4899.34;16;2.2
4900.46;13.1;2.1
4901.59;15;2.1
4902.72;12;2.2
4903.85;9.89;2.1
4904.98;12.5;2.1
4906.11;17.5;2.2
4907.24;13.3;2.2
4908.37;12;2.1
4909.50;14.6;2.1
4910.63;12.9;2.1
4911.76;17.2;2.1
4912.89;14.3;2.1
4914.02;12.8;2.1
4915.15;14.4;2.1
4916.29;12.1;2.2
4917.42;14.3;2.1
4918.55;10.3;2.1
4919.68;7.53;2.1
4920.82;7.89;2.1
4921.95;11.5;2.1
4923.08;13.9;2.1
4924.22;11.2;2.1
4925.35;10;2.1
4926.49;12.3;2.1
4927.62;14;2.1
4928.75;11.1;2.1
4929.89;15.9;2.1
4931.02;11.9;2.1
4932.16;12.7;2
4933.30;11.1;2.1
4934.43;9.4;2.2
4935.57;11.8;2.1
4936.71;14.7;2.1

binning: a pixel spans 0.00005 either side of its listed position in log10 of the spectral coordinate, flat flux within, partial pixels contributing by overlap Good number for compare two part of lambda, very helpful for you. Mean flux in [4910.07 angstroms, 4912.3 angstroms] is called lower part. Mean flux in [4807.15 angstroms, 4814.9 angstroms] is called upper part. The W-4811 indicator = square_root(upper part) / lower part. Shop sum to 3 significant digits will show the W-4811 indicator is 0.239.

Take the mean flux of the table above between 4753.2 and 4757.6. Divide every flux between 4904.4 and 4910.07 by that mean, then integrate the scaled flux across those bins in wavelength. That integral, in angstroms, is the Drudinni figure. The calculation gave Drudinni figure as 6.6 angstroms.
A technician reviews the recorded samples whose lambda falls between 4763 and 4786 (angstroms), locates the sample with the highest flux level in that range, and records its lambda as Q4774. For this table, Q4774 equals 4768.01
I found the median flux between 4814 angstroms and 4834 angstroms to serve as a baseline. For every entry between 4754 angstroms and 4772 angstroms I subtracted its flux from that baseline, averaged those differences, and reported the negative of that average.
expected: -1.4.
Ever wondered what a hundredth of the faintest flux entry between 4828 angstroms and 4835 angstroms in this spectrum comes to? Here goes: 0.104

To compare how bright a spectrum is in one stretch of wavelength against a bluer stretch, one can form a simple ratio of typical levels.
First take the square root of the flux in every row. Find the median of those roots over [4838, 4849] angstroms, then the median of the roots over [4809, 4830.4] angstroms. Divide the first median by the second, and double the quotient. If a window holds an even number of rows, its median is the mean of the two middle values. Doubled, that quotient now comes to 2.03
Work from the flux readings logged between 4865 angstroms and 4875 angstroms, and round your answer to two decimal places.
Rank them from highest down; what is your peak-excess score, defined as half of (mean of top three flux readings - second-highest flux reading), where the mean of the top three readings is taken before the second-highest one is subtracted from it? 0.35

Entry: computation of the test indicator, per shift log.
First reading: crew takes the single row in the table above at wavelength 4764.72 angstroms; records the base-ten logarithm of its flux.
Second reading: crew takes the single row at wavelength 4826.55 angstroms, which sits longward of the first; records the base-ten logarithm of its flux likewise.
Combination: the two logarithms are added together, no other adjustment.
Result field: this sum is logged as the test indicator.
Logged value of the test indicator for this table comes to 2.12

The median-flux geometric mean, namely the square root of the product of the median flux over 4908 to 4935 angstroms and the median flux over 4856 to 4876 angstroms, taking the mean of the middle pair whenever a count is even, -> 12.45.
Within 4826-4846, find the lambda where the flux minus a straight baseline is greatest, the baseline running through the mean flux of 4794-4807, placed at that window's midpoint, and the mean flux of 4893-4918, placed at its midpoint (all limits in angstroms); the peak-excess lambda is 4828.78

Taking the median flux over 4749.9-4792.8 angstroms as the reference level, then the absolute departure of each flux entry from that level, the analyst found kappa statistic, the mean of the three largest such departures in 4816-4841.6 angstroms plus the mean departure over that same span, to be 6.9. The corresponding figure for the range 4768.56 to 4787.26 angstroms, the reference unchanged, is 5.2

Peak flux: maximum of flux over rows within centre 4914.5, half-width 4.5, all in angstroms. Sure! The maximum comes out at 17.2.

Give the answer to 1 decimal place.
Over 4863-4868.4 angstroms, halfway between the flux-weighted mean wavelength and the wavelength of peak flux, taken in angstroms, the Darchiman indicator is 4865.6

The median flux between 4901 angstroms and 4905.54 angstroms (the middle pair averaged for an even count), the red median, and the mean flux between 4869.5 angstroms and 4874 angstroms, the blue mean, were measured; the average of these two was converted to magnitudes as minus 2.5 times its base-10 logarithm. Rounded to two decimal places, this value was -2.63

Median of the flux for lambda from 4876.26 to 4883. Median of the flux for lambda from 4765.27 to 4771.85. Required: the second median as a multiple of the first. 0.77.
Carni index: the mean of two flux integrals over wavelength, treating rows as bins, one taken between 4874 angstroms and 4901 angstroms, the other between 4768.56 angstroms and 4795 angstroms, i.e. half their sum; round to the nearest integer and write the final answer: 312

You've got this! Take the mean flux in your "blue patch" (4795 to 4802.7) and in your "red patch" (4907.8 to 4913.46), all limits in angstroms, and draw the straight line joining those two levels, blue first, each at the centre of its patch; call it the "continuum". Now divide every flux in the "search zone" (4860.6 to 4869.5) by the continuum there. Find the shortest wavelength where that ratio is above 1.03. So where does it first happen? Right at 4863.37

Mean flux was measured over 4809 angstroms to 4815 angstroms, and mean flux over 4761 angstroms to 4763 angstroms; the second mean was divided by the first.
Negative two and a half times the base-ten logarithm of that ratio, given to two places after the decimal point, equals 0.01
